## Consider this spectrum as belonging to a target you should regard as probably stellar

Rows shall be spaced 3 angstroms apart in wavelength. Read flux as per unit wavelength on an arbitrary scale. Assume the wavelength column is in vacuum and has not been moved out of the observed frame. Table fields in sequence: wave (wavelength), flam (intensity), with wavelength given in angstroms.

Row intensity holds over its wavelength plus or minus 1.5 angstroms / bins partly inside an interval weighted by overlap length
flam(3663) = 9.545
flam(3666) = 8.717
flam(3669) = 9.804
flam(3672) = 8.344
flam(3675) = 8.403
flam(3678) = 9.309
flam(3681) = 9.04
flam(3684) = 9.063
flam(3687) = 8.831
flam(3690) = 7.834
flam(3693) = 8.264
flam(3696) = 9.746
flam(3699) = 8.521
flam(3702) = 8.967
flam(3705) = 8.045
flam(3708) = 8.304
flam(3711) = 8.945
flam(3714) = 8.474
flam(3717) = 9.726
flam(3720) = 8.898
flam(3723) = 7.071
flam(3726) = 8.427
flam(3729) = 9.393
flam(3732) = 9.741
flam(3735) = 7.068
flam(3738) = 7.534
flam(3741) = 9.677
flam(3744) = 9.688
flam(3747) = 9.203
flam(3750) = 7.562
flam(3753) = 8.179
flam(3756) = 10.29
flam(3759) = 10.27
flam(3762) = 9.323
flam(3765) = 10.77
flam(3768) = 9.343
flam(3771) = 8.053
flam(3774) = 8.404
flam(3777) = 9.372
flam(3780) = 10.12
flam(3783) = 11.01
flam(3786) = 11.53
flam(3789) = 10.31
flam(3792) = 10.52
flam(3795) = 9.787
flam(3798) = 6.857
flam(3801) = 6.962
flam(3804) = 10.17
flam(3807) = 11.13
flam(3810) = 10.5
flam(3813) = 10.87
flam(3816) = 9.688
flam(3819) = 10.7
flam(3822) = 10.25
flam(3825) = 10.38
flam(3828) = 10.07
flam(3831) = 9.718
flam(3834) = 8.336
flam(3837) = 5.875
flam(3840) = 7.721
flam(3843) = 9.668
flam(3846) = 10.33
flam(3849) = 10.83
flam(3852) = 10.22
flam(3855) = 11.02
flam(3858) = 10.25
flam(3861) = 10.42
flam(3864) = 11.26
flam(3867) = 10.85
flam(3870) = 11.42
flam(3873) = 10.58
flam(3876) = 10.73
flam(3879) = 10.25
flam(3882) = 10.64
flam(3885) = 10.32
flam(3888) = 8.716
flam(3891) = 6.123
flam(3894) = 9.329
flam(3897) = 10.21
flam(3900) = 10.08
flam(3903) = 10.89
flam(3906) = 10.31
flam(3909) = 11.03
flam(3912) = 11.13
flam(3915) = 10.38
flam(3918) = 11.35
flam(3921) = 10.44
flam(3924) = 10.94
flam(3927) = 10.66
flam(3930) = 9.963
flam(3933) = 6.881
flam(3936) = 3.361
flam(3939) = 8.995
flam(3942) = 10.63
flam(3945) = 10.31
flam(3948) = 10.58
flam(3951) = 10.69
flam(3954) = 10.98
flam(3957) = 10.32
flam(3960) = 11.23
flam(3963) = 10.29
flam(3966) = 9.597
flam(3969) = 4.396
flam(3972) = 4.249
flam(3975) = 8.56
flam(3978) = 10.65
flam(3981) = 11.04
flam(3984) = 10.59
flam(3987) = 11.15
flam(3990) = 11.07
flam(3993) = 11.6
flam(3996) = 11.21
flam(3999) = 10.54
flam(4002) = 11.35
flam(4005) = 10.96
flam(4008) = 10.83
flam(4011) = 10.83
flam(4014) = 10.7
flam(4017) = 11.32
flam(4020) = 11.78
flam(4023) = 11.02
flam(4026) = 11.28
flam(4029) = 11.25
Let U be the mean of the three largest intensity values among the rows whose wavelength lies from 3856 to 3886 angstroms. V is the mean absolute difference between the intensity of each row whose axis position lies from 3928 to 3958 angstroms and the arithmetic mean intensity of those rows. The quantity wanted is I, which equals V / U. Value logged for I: 0.15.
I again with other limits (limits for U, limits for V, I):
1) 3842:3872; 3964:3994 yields 0.19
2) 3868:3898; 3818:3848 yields 0.11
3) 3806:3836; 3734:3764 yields 0.09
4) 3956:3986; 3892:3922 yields 0.04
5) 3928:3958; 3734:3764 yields 0.10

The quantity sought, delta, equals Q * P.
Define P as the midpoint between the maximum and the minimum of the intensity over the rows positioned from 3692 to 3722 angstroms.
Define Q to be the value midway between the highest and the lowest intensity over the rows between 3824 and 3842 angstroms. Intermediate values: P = 8.90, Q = 8.1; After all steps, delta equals 72.3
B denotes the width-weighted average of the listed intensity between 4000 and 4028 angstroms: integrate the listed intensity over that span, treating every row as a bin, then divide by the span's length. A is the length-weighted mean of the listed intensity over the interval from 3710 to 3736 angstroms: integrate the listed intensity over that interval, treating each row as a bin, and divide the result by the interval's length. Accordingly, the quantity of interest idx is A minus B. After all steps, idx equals -2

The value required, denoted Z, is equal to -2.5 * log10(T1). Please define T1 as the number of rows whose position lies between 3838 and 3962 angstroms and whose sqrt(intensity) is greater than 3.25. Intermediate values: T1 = 19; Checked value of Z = -3.2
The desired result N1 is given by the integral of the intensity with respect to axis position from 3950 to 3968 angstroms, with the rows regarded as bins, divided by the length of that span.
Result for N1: 10.3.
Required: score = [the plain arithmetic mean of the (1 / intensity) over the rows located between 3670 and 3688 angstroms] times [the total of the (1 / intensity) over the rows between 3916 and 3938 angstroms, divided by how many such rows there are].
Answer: 0.015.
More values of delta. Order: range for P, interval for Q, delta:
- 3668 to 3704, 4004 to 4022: 99.1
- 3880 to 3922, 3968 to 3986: 66.8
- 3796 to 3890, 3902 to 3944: 63.6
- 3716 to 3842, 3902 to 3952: 64.0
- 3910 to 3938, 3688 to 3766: 65.6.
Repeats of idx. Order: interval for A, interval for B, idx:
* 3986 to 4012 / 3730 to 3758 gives 2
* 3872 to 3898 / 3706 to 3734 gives 1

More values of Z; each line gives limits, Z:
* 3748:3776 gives 0.0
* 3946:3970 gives -1.5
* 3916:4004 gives -3.0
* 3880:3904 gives -0.8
